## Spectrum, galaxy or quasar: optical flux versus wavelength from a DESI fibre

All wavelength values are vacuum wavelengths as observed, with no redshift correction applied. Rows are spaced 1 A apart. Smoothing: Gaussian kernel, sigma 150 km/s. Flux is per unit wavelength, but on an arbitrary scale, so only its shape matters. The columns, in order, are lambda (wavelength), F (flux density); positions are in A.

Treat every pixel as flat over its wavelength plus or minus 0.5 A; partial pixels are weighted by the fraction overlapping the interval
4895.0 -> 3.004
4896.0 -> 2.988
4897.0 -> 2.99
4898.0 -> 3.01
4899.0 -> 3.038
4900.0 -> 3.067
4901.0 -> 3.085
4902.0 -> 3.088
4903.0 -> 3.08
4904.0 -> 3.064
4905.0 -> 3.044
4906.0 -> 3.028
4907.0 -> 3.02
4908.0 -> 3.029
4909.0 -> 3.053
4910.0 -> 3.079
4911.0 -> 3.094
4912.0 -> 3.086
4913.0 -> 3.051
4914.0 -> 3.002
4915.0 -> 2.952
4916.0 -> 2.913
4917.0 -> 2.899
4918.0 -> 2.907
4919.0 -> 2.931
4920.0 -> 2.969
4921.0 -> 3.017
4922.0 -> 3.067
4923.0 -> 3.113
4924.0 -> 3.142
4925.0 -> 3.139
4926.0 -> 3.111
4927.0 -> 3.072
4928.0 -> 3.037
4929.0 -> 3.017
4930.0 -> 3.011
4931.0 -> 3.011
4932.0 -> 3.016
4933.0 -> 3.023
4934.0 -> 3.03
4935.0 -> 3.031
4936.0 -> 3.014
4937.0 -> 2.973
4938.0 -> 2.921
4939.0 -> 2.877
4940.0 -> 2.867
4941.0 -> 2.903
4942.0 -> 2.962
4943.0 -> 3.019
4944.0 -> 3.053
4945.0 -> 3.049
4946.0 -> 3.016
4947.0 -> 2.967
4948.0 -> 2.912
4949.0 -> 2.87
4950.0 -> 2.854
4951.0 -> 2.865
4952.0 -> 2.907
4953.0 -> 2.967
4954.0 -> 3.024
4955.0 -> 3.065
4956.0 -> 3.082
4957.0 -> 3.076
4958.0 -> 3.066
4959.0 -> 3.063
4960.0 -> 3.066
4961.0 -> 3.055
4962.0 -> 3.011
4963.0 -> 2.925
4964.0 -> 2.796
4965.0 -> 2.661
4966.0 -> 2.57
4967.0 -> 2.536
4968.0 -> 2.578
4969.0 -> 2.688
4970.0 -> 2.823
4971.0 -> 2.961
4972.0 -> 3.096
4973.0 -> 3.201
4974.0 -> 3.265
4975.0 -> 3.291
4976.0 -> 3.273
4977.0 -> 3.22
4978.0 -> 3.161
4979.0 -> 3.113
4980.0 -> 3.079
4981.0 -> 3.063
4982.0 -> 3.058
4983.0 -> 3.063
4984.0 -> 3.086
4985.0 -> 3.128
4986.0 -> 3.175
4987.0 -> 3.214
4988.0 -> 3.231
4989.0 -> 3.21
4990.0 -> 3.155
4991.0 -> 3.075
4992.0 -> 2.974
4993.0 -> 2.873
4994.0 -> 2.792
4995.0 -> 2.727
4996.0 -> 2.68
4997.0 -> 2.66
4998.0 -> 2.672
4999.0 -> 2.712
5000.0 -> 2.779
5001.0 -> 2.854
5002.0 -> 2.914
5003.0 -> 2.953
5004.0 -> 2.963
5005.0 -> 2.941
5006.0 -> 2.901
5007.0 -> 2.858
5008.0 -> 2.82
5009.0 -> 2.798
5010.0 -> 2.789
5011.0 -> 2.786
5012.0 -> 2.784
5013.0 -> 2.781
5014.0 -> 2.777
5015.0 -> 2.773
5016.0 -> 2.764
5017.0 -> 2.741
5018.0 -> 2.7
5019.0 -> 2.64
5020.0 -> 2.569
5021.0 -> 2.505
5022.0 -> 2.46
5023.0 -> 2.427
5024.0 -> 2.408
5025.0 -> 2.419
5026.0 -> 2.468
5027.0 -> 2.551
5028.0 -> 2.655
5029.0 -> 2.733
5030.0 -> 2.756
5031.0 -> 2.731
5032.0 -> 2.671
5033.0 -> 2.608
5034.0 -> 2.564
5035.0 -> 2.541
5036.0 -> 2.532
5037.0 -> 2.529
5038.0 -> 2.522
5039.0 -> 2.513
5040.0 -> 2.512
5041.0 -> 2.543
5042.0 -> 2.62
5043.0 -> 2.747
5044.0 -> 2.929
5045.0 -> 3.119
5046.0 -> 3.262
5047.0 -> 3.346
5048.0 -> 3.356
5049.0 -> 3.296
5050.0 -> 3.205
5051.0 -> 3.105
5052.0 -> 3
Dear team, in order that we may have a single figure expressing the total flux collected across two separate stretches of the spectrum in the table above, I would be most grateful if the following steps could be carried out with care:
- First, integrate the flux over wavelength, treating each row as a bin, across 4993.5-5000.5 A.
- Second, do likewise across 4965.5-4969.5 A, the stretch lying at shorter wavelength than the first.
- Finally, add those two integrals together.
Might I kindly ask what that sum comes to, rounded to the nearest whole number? 29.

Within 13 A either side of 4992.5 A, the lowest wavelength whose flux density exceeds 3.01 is 4980.0 A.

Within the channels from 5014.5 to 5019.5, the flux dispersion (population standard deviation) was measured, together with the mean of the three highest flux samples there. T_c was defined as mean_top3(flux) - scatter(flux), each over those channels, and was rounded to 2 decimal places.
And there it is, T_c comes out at 2.71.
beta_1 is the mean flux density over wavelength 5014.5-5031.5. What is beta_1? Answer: 2.61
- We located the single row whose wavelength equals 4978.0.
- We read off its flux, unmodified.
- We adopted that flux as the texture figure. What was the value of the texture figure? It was 3.161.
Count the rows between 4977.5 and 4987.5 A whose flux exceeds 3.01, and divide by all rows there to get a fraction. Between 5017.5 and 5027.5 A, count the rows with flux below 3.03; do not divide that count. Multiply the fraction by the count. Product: 10.0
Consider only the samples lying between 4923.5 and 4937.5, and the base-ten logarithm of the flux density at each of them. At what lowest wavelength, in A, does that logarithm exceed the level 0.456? 4924.0 A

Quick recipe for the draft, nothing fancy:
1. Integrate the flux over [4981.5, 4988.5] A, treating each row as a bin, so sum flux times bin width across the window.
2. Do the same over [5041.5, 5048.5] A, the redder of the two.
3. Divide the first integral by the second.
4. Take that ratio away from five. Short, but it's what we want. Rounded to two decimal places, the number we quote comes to 3.97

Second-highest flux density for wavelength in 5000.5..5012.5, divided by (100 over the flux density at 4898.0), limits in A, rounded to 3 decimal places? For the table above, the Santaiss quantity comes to 0.089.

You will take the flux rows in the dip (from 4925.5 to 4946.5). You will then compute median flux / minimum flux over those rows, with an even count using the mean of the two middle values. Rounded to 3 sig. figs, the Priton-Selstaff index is 1.05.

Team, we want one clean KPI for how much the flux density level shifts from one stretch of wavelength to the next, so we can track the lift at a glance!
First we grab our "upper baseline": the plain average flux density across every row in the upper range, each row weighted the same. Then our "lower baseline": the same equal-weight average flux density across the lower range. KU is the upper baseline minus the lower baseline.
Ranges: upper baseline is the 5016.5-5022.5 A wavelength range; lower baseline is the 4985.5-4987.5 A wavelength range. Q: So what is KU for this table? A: -0.59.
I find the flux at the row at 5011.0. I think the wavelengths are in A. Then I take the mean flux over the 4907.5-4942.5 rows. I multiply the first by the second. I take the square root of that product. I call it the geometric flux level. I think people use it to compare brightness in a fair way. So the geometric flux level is 2.90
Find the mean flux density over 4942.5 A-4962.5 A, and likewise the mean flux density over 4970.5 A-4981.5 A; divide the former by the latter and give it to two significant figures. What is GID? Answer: 0.95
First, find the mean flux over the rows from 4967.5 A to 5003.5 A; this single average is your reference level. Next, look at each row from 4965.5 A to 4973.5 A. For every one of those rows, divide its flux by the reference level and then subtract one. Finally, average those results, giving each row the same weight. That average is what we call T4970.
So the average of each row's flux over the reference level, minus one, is -0.06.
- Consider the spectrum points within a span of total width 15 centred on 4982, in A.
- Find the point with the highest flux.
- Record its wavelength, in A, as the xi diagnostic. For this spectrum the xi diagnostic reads 4975.0 A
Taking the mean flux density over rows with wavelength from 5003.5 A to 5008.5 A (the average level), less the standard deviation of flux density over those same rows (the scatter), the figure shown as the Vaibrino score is 2.84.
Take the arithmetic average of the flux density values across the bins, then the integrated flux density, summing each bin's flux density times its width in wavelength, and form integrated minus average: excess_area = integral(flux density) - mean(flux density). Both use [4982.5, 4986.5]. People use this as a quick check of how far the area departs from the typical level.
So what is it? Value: 9.3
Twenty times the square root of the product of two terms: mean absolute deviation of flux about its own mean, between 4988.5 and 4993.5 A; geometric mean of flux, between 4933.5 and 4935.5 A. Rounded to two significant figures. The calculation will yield 11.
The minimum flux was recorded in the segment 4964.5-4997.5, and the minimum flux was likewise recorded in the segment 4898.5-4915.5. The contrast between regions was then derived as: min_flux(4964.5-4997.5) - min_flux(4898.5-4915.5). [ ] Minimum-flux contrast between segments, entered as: -0.4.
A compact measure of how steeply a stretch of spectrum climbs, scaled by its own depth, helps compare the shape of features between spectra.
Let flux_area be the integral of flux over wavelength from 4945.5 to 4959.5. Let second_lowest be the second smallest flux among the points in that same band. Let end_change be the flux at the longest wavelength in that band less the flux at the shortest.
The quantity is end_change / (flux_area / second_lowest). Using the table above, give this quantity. 0.0032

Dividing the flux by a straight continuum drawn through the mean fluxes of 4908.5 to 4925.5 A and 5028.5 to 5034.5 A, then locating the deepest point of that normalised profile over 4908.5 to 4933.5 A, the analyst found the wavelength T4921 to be 4917.0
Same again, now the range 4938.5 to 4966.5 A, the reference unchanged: 4966.0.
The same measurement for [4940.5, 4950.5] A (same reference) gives 4950.0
